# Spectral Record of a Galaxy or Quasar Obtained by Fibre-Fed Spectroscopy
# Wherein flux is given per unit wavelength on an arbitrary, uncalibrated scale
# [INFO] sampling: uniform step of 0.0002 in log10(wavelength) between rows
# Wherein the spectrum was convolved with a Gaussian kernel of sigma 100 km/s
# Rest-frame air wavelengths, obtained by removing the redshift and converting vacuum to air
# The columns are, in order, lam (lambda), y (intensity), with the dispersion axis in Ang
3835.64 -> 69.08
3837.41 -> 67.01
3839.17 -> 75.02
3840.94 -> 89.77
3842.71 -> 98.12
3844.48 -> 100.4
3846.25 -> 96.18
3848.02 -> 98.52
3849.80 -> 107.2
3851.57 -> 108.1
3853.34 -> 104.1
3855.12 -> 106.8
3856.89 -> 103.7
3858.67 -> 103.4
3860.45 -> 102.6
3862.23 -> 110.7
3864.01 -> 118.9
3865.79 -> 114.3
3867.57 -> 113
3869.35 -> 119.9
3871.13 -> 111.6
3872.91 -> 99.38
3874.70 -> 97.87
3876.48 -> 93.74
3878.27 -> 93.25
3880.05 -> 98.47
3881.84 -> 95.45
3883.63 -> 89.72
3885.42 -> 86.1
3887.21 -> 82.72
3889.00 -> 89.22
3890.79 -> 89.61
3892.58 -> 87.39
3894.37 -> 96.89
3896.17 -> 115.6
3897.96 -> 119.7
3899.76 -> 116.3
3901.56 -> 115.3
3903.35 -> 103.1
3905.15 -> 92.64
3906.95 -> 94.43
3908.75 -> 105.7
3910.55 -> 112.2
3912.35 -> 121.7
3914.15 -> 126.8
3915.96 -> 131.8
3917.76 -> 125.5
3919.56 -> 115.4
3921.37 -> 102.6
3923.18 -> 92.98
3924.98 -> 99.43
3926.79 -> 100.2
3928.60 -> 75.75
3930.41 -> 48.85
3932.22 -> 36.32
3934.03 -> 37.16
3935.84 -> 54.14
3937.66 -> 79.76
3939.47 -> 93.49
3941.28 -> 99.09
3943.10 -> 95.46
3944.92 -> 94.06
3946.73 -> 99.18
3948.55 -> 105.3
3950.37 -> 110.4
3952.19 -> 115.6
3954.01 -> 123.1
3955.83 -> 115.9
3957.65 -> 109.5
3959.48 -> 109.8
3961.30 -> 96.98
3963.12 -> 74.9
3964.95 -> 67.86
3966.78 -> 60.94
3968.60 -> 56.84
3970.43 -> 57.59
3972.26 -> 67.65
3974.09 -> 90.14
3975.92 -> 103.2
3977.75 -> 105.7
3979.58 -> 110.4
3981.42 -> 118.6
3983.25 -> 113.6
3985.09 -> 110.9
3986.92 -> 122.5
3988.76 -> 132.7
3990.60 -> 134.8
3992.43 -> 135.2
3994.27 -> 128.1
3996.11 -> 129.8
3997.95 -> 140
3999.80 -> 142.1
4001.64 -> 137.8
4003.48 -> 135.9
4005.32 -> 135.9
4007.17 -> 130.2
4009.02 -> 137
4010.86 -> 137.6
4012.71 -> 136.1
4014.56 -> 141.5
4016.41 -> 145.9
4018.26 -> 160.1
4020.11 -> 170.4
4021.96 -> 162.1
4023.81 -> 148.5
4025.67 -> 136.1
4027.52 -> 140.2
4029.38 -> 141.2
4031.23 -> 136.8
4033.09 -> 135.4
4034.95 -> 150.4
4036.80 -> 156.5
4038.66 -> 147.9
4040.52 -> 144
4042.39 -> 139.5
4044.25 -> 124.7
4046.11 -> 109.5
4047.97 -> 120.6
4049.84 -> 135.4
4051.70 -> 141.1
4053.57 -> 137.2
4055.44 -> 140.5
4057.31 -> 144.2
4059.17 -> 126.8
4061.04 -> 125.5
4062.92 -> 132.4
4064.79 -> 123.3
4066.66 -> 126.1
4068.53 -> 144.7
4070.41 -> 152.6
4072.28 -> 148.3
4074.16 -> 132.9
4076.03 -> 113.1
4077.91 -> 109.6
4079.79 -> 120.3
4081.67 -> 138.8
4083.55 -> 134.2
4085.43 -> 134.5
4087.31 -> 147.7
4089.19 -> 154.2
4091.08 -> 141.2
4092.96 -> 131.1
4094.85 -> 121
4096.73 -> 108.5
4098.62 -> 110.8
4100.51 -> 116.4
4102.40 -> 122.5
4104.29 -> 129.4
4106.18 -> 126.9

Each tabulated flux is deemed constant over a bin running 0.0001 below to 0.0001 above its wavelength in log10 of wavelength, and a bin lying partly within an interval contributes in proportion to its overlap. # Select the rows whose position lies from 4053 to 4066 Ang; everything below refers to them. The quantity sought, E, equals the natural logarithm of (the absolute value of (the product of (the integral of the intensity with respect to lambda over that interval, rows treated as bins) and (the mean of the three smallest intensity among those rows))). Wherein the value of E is 12.3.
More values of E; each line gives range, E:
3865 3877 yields 11.7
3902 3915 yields 11.8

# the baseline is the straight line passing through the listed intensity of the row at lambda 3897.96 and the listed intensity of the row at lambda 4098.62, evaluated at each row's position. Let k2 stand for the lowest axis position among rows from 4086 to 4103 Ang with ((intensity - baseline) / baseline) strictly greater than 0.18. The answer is 4087.31 Ang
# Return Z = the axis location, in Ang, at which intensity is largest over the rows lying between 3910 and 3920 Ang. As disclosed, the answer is 3915.96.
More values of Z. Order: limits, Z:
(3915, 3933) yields 3915.96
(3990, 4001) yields 3999.80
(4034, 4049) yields 4036.80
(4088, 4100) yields 4089.19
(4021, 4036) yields 4021.96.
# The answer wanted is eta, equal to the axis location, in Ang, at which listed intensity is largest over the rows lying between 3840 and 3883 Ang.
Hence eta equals 3869.35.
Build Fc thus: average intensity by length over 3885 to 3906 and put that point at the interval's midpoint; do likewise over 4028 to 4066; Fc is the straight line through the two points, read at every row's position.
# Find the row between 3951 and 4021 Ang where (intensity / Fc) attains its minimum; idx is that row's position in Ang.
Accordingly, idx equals 3968.60 Ang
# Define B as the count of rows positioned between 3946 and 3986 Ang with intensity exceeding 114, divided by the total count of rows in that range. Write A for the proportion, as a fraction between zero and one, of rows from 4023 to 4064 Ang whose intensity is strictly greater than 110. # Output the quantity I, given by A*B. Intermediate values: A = 0.95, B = 0.18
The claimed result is 0.17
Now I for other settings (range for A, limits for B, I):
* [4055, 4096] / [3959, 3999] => 0.35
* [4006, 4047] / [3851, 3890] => 0.13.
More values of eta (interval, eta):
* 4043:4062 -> 4057.31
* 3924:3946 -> 3926.79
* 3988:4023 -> 4020.11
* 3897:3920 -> 3915.96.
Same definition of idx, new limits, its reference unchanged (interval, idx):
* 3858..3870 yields 3860.45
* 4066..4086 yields 4077.91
